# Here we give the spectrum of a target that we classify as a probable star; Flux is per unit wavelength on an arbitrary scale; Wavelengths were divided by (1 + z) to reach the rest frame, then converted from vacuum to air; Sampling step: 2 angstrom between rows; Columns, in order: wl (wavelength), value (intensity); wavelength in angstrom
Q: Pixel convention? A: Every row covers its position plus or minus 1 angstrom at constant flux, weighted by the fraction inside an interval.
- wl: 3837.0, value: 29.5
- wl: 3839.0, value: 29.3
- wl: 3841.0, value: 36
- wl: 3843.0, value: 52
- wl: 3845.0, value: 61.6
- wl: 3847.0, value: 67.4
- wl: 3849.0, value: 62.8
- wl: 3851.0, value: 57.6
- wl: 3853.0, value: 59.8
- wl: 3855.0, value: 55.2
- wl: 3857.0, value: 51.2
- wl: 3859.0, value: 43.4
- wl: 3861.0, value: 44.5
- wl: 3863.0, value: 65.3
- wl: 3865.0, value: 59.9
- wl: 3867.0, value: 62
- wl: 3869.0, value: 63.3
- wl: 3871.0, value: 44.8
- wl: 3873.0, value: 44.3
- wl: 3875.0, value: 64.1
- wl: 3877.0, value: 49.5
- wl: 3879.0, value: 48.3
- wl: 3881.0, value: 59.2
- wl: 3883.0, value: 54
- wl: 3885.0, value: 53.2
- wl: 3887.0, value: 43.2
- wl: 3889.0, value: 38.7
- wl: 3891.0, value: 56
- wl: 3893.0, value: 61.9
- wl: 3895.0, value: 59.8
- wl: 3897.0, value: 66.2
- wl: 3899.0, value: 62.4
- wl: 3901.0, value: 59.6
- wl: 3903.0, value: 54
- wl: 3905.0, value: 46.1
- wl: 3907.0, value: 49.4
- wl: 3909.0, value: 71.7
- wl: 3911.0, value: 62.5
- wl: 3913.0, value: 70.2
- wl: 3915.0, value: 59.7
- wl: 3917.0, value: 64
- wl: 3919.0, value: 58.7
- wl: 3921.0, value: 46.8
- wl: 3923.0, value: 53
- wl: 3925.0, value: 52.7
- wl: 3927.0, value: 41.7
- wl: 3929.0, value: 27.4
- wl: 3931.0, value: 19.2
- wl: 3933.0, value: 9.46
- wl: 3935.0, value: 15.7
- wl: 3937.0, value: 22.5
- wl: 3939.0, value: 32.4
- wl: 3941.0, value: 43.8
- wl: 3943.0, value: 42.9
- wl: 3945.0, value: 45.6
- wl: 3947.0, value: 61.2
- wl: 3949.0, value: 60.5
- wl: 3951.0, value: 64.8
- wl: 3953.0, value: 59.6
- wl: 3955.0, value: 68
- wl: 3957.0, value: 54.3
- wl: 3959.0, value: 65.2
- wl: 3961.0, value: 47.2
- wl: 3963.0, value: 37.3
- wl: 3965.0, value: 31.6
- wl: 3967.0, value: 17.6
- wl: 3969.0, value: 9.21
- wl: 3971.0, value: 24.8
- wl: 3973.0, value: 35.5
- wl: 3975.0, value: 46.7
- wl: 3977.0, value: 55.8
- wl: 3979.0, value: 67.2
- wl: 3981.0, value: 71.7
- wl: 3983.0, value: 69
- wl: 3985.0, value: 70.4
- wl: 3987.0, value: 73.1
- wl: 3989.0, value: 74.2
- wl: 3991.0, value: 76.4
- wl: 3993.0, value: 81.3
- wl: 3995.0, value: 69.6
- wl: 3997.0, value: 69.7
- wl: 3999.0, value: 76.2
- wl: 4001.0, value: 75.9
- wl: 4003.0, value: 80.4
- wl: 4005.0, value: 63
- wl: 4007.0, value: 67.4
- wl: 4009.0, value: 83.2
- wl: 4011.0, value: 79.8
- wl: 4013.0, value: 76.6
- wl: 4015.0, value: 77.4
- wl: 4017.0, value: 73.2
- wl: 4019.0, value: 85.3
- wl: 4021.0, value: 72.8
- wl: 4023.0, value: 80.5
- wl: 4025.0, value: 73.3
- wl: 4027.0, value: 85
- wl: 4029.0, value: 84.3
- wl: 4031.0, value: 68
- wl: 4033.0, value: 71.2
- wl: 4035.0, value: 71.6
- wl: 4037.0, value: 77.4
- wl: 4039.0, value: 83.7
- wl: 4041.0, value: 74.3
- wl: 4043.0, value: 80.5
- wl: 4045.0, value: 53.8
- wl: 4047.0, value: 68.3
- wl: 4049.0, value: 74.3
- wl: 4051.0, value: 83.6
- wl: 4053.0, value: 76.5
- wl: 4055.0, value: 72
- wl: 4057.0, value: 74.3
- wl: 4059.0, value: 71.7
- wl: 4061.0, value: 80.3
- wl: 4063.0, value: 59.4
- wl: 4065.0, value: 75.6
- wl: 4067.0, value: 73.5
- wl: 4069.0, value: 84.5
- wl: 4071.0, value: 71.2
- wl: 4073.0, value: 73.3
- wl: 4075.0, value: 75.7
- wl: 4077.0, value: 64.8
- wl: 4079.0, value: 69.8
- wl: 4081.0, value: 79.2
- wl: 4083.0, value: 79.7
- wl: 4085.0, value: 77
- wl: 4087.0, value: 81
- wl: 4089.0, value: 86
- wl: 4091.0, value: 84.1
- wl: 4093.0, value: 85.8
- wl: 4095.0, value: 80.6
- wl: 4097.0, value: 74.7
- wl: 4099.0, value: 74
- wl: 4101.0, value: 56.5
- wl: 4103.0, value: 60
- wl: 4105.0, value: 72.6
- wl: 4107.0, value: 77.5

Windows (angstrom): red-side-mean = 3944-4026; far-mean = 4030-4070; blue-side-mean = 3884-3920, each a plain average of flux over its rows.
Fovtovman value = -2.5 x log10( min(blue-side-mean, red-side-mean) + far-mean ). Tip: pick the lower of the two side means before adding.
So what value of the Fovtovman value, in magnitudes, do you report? -5.30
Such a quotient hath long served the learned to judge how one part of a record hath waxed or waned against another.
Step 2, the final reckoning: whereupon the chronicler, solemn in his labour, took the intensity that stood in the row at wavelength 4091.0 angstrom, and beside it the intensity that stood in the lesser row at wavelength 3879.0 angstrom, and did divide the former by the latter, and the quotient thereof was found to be 1.7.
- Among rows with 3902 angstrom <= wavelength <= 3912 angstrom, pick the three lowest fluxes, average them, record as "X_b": 50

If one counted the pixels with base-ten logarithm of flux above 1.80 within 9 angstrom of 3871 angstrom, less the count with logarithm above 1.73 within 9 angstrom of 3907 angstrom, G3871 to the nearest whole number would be -4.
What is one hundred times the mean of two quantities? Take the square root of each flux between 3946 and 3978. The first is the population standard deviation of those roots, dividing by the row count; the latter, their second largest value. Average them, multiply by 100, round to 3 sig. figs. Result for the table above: 478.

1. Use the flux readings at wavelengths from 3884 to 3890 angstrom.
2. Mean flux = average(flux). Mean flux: 45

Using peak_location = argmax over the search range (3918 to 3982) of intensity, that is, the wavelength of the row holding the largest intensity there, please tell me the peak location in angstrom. 3981.0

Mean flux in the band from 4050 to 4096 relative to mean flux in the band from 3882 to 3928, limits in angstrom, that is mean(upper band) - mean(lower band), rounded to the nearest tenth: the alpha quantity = 20.6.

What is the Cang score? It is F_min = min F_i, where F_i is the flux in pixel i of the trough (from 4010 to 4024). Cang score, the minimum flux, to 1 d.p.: 72.8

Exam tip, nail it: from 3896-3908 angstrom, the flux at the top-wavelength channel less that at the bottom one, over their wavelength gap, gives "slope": -1.7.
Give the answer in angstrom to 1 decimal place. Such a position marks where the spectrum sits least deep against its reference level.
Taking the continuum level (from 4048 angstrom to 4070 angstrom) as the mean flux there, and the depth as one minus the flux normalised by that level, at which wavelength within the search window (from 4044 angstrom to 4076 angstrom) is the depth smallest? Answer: 4069.0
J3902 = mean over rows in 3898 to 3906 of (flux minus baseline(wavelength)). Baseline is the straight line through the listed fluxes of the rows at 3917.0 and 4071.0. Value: -8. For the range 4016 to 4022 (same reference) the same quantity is 8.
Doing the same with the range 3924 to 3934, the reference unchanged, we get -34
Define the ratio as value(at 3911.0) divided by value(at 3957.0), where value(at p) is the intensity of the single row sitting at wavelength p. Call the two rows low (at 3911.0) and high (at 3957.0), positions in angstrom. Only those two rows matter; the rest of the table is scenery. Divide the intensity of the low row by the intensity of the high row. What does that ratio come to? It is 1.2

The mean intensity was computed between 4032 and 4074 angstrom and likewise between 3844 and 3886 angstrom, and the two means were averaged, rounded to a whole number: 65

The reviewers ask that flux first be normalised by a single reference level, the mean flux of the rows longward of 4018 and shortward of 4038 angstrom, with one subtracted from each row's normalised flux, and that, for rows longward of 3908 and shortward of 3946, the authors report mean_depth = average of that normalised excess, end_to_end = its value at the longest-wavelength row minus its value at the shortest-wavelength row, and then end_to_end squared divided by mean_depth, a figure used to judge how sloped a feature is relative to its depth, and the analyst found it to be -0.27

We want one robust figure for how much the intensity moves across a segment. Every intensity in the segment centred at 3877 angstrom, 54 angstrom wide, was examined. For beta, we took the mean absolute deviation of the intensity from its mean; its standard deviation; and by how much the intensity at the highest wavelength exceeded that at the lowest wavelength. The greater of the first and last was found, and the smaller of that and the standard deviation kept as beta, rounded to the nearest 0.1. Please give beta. 6.6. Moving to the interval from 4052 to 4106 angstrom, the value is 5.7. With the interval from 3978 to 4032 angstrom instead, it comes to 5.0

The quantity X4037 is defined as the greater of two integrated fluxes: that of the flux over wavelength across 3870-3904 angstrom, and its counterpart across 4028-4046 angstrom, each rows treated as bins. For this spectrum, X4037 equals 1838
